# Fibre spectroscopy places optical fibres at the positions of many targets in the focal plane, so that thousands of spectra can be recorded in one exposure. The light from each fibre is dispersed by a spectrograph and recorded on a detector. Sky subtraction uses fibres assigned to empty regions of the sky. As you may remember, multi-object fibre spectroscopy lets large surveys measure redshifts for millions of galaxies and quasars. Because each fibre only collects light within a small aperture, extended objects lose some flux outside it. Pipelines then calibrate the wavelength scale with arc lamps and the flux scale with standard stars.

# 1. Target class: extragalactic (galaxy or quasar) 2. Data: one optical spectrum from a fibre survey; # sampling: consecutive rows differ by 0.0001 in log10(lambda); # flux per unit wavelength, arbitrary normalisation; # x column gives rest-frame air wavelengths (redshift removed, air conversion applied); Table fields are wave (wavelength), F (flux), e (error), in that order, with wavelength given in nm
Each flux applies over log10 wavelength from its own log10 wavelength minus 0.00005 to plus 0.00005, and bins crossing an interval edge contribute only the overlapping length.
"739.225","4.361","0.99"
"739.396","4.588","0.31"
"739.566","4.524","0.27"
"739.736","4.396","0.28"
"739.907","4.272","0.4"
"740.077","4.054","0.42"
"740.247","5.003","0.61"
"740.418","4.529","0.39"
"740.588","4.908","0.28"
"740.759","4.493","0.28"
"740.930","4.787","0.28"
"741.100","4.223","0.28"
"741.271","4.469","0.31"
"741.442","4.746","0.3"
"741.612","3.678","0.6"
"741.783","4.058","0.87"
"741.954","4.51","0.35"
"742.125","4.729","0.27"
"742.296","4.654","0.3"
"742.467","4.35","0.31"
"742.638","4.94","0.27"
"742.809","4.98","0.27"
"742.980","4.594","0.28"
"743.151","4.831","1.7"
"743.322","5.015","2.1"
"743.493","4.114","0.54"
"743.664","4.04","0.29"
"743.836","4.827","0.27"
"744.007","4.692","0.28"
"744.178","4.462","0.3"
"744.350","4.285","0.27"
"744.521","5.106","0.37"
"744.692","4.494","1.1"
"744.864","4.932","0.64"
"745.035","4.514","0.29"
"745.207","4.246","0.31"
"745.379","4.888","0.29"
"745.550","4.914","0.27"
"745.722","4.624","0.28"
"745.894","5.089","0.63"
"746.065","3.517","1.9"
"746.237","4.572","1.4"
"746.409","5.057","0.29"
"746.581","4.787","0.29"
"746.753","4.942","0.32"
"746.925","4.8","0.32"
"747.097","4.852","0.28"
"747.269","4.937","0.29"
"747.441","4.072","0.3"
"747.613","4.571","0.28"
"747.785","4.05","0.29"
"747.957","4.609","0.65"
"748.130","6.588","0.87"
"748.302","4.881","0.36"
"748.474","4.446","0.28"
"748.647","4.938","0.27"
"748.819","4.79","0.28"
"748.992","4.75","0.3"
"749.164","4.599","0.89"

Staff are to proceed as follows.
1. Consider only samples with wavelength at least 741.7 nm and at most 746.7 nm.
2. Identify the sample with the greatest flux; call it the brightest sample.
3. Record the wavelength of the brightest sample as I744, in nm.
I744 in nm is 744.521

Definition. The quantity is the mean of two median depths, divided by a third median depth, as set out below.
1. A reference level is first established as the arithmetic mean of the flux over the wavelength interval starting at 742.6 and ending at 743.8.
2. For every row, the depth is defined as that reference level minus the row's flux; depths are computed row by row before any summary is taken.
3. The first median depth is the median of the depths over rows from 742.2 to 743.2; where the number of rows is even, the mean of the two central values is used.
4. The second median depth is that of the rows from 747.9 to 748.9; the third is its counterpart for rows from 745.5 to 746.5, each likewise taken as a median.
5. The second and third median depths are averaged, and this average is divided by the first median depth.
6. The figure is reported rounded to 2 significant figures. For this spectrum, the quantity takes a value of 1.6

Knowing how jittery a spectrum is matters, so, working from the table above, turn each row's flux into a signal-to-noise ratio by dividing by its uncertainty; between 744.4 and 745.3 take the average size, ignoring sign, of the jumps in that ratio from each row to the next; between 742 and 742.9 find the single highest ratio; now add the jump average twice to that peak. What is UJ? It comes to 30.0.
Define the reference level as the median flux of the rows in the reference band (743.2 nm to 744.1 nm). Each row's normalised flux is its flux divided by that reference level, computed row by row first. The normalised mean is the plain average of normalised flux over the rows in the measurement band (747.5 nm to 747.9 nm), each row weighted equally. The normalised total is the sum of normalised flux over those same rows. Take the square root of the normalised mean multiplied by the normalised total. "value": 1.30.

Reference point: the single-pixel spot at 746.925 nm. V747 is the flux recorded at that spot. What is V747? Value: 4.8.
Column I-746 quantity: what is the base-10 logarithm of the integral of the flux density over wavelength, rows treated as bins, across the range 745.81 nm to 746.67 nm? 0.60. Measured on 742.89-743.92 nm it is 0.67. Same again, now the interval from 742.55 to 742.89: 0.23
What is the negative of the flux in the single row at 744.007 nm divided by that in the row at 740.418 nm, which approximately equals -1.04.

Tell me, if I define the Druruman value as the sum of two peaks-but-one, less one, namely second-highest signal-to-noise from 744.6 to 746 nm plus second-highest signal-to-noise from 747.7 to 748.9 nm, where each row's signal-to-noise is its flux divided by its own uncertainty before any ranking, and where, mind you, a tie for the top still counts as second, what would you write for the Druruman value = 33.0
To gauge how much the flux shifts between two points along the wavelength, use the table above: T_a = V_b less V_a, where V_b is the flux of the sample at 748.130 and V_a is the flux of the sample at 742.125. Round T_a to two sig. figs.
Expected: 1.9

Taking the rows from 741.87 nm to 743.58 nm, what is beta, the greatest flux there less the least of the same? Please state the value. 0.90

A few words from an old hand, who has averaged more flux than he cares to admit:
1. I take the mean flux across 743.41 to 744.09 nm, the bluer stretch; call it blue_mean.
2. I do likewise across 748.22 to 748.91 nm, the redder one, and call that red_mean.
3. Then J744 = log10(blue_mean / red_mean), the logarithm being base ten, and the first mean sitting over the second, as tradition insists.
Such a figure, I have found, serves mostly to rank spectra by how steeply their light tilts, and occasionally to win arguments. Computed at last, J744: -0.03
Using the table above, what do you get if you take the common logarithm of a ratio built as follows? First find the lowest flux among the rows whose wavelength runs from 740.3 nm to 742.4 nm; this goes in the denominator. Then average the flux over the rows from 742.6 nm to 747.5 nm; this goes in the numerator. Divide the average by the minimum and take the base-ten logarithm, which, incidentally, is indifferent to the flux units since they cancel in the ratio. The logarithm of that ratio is 0.103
